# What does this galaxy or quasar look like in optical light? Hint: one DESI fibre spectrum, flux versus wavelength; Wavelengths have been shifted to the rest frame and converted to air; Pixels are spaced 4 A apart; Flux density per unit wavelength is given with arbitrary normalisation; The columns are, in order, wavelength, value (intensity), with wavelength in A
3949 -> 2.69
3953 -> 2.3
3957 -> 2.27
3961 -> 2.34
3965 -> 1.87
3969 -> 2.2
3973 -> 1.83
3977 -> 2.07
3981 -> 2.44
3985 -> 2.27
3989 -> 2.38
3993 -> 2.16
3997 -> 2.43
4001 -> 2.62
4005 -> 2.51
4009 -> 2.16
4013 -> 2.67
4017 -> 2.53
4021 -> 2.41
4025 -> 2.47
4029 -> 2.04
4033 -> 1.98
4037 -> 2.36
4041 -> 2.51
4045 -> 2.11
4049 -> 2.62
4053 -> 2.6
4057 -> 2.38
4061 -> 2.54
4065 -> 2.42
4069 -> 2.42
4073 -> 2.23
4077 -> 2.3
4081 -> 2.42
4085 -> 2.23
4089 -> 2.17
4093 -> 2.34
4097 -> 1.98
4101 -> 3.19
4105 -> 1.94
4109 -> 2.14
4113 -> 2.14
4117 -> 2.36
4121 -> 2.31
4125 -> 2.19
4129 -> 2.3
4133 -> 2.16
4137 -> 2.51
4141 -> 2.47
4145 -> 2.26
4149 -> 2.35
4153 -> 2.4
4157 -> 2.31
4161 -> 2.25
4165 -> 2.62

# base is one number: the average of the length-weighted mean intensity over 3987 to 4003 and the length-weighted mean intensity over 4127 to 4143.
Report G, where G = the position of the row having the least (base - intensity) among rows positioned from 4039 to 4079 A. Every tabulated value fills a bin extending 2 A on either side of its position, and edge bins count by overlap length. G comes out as 4049 A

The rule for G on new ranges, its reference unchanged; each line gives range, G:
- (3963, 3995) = 3981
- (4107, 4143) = 4137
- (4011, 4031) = 4013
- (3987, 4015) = 4013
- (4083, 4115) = 4101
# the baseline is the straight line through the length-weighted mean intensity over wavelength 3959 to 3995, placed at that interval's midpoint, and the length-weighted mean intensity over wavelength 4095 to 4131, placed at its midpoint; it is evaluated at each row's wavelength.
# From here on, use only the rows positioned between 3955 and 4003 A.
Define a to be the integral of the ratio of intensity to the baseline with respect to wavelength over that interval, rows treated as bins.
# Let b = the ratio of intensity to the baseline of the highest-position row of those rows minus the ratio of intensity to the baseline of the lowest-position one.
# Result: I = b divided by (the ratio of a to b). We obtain 0.0004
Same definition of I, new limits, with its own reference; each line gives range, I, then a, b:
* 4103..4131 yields 0.0008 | 27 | 0.15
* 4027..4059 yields 0.0006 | 33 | 0.14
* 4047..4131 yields 0.0003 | 87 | -0.17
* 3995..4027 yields 0.0000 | 36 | 0.01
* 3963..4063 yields 0.0007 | 106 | 0.27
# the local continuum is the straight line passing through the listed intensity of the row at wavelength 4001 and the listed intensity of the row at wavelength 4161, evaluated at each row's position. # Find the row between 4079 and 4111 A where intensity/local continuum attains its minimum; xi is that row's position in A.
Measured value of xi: 4105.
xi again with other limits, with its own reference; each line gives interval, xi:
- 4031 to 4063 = 4033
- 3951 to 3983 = 3973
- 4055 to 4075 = 4073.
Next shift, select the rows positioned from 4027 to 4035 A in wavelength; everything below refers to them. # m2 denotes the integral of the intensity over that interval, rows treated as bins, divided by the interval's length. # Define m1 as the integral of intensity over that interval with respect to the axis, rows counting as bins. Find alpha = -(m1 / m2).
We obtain -8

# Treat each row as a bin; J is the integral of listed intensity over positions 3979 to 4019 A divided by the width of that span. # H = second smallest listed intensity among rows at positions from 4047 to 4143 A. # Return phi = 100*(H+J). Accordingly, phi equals 440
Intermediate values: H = 1.98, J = 2.42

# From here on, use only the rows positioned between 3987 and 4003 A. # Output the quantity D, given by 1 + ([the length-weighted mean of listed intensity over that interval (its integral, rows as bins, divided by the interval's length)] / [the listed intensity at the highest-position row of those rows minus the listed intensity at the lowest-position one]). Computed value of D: 11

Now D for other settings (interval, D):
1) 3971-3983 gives 4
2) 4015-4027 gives -40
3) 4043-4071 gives 9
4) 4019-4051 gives 12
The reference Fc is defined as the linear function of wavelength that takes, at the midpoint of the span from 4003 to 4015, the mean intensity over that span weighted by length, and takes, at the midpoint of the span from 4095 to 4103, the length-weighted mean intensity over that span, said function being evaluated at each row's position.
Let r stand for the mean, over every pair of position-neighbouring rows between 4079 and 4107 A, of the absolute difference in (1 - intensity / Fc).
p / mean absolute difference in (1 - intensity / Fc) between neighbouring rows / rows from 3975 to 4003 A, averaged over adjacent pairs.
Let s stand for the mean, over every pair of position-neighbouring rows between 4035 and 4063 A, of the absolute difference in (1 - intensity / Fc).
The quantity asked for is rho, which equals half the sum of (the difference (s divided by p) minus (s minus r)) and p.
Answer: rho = 0.6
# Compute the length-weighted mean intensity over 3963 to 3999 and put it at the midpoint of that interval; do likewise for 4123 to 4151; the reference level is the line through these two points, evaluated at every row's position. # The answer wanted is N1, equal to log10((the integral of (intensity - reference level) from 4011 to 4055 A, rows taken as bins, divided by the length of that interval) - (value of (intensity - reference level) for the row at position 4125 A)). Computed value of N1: -0.6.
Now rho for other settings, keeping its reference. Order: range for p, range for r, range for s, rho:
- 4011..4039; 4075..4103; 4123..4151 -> 0.4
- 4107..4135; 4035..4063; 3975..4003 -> 1.1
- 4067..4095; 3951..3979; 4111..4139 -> 0.6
